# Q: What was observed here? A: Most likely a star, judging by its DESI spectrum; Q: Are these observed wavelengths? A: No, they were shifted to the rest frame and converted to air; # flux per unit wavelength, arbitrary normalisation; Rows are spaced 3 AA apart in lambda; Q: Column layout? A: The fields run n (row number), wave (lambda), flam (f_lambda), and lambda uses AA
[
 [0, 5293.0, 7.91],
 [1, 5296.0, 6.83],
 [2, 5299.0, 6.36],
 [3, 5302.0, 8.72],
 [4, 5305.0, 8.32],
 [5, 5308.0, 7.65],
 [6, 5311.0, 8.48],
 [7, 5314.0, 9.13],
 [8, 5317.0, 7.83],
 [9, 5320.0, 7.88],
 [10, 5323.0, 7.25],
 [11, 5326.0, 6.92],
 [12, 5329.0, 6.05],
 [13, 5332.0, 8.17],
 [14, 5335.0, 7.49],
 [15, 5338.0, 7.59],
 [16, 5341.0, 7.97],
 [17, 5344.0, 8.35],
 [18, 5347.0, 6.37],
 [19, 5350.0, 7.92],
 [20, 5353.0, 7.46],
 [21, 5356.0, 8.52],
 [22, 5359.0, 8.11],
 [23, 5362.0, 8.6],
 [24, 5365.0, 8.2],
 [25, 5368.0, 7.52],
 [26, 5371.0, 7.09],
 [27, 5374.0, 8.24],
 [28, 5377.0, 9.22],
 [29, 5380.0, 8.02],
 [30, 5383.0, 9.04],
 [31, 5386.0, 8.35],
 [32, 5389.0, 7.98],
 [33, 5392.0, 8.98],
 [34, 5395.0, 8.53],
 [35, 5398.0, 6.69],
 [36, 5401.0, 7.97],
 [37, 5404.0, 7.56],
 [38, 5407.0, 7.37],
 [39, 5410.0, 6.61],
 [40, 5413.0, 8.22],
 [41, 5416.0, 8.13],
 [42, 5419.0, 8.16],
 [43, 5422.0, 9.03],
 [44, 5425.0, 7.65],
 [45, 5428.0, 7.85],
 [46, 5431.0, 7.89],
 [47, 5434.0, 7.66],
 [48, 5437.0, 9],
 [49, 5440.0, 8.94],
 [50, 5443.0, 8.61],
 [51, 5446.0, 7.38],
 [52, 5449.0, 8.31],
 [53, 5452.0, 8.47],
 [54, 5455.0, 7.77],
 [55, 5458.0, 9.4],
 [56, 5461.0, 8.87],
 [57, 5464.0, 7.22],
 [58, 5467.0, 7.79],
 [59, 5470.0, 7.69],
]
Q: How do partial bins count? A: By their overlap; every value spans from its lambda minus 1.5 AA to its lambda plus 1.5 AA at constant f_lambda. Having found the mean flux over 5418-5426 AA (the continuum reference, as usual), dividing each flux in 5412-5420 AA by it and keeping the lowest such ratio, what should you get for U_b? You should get 0.98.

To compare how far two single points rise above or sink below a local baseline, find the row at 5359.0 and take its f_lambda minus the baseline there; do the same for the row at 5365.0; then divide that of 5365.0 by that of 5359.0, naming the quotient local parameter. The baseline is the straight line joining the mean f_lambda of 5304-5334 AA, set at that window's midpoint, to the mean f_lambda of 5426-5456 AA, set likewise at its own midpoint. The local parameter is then 1.3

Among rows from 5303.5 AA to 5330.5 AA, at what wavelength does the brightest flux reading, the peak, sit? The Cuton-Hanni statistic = 5314.0 AA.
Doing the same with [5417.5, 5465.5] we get 5458.0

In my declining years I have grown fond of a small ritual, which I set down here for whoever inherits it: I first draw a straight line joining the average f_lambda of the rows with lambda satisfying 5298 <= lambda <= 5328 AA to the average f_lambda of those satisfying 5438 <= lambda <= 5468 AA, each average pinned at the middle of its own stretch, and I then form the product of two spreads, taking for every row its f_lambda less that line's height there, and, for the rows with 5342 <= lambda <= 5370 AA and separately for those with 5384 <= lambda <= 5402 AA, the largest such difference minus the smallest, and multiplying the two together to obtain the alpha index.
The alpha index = 5.04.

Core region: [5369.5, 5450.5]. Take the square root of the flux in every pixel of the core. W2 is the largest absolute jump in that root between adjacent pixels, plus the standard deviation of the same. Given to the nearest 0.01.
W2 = 0.46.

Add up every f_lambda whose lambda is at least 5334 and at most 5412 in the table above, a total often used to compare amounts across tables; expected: 206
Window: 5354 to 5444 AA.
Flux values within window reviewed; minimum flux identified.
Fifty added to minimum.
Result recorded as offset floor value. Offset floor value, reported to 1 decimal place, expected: 56.6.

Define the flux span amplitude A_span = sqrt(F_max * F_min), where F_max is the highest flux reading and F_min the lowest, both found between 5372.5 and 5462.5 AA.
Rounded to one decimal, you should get 7.9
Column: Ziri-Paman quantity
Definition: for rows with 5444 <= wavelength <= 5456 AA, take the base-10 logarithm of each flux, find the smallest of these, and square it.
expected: 0.75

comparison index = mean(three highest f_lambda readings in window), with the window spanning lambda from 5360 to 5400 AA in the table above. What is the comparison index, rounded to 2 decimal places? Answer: 9.08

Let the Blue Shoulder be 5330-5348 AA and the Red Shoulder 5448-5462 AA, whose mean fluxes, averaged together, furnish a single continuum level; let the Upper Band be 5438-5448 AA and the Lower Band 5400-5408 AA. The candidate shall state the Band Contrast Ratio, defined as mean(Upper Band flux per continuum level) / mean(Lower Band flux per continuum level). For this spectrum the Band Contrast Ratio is 1.09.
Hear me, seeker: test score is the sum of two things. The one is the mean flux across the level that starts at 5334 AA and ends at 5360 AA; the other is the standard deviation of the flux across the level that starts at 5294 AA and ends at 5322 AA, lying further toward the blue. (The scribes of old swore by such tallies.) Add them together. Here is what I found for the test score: 8.6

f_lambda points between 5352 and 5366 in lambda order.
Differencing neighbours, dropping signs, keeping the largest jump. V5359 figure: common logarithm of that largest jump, 0.025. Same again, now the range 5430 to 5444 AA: 0.127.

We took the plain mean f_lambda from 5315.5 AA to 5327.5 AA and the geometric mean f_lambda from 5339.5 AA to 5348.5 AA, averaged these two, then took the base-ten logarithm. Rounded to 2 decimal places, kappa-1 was 0.87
